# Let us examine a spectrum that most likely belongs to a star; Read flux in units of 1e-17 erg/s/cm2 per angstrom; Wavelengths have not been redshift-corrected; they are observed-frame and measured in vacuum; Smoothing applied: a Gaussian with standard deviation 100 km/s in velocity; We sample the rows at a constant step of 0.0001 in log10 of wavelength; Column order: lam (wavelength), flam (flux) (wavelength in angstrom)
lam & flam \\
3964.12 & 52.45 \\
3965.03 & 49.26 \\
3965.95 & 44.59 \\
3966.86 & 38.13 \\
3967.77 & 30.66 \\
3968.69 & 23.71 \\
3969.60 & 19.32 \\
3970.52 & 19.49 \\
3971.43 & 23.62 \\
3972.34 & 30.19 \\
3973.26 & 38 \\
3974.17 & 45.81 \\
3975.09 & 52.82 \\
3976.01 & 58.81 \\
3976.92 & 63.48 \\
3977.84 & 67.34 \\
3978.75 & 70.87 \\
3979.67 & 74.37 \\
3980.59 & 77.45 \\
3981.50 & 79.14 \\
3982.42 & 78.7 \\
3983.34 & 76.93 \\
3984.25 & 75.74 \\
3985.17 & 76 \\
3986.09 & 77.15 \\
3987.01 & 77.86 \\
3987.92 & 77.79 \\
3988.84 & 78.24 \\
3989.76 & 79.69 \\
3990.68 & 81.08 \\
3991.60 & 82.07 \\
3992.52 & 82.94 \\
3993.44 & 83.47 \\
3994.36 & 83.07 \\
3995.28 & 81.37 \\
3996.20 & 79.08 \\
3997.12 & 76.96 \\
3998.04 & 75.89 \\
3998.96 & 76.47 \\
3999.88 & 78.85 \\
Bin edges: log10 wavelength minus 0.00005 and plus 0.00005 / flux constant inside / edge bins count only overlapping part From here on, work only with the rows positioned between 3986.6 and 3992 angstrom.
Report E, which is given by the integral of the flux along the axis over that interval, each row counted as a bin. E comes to 429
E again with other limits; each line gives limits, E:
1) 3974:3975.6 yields 80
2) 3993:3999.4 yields 509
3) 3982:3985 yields 231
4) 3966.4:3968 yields 56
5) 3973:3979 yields 341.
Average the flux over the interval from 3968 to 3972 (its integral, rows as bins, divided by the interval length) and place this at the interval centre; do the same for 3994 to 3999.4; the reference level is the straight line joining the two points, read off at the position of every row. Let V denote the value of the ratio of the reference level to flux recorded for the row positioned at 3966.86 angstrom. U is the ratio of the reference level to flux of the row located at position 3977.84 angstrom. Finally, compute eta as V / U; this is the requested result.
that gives 0.71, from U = 0.577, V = 0.41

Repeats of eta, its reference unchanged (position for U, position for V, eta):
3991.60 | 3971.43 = 1.29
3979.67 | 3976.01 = 1.04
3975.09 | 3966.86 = 0.66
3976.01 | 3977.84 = 0.97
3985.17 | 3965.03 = 0.33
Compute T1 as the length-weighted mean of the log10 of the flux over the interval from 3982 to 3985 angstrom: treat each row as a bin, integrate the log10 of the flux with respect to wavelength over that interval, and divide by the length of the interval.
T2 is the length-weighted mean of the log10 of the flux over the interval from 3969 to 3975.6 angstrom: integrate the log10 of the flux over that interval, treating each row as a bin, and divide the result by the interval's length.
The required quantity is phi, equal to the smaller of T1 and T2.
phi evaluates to 1.5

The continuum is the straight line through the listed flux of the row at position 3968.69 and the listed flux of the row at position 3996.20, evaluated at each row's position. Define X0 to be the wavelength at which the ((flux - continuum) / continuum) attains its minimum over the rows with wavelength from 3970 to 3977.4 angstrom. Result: 3970.52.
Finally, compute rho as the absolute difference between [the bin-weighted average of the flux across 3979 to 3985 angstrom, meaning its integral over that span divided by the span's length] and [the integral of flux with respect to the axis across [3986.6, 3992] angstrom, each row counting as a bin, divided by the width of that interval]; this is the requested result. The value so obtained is 3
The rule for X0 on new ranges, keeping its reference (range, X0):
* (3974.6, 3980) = 3975.09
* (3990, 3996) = 3995.28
